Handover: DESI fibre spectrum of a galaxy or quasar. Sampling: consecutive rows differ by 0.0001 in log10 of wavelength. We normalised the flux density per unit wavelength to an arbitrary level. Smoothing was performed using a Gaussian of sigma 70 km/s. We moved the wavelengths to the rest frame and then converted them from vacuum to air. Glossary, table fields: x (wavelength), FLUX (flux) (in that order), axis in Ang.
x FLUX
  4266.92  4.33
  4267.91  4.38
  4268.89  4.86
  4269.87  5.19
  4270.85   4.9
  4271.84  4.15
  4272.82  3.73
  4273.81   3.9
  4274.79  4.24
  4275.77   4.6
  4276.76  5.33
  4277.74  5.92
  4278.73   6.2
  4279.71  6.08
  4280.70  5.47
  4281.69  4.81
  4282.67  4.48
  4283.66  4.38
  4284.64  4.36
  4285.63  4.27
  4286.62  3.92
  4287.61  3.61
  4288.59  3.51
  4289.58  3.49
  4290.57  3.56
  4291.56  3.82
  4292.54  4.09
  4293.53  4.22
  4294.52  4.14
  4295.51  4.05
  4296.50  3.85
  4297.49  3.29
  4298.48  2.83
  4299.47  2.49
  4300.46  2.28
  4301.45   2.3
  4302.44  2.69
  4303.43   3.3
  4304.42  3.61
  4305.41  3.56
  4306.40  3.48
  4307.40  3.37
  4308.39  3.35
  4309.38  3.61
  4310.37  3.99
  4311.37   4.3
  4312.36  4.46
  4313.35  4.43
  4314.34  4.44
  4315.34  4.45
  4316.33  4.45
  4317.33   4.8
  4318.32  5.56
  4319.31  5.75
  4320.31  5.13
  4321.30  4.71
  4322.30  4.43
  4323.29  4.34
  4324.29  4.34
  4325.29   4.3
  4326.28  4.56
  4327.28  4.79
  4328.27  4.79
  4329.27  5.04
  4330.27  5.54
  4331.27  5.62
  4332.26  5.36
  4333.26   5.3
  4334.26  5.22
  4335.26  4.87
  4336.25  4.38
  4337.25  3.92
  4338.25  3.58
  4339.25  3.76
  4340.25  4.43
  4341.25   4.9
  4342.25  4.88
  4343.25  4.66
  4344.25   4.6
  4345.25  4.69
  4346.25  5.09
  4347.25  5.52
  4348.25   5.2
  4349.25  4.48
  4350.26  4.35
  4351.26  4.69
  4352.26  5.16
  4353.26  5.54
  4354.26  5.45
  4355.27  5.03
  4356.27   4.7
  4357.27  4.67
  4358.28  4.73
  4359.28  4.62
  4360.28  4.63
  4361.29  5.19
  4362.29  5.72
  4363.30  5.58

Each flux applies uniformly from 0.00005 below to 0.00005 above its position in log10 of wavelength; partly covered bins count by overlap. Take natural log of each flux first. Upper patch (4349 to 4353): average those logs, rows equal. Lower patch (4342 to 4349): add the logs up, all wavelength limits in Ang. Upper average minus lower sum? -10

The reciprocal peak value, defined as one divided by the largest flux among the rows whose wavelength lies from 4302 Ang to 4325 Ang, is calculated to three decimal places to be 0.174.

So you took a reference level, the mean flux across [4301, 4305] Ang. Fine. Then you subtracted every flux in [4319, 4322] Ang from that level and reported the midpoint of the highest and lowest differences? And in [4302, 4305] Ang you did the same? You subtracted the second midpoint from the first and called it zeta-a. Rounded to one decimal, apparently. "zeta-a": -2.1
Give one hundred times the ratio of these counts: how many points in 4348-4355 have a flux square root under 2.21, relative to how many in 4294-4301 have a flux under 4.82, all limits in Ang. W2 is 43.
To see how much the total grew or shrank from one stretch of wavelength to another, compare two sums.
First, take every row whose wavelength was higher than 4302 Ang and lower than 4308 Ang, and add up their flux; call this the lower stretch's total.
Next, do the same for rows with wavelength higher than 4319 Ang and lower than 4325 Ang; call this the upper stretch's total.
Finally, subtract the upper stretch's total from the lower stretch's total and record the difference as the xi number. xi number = -8.7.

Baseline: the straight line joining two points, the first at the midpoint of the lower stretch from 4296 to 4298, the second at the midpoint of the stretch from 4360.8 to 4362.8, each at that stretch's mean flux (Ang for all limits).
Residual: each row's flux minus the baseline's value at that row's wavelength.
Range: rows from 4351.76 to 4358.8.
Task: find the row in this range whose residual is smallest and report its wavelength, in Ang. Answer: 4357.27 Ang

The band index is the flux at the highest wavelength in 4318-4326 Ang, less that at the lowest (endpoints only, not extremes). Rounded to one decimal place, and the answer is -1.3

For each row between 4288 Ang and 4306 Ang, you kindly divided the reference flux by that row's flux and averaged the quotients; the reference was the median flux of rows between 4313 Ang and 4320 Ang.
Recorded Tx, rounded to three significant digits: 1.36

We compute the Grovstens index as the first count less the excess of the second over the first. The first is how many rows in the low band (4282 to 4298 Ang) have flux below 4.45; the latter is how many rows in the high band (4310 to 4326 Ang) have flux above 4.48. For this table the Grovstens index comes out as 25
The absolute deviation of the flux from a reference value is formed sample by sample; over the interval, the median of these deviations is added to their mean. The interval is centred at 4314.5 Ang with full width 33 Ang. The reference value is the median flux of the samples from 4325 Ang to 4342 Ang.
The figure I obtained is 1.4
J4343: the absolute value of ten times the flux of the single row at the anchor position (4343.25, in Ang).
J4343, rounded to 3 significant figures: 46.6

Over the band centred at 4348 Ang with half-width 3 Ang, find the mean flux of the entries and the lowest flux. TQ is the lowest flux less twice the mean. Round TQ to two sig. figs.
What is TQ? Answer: -5.4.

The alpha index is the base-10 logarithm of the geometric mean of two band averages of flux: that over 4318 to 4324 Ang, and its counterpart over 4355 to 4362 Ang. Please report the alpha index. 0.69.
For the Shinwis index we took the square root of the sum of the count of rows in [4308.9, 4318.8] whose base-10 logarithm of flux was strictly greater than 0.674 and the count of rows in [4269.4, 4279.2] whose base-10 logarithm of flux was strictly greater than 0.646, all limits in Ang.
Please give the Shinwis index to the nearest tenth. 2.8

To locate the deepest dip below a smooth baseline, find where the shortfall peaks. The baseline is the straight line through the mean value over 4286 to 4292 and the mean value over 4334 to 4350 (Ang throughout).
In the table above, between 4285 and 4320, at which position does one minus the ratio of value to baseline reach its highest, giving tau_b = 4300.46 Ang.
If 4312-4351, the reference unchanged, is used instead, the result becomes 4338.25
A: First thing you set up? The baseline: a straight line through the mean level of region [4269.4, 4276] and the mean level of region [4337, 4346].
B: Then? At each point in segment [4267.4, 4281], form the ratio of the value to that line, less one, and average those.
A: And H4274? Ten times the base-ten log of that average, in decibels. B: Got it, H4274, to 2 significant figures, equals -9.1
